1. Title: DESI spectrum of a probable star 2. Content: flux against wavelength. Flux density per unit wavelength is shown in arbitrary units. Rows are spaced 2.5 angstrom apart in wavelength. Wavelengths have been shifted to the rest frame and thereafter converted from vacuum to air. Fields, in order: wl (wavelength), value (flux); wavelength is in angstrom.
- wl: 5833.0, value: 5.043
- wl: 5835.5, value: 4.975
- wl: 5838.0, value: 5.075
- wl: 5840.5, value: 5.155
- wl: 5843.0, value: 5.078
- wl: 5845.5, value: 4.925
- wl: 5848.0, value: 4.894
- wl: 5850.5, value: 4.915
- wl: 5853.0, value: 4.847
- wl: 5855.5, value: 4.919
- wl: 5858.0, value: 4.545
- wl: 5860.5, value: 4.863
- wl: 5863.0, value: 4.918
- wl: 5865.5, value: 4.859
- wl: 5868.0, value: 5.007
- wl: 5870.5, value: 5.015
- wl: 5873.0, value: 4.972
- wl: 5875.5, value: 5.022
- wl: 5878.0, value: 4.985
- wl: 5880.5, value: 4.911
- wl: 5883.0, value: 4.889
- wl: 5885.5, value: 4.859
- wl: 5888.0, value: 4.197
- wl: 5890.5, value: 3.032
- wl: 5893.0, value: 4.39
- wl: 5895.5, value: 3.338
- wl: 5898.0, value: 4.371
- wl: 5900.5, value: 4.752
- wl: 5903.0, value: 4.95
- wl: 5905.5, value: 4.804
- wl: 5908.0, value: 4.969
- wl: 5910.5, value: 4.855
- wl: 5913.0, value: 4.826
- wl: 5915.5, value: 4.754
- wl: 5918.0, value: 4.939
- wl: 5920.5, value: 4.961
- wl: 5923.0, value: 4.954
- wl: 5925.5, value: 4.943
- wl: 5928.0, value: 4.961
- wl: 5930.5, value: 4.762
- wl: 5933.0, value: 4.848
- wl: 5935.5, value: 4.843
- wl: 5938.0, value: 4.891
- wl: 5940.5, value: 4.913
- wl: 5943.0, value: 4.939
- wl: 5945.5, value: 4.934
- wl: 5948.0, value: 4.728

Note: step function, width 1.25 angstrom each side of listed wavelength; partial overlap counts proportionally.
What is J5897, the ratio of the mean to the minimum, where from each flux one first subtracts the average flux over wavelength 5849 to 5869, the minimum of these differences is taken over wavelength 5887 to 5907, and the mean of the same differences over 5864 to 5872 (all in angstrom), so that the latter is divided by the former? -0.06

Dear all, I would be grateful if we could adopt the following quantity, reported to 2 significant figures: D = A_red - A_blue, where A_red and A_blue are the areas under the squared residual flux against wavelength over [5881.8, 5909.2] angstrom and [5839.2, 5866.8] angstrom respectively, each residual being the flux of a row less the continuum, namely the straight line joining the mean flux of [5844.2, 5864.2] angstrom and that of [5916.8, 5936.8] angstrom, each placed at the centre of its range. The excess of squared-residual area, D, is 16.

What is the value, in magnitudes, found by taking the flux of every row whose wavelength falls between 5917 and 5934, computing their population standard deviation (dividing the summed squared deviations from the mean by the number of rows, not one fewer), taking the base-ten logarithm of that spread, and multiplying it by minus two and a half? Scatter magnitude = 2.9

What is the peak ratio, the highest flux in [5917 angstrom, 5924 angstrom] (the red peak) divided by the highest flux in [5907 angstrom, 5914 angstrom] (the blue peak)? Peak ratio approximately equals 1.00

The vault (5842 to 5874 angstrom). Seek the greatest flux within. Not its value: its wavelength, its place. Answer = 5843.0 angstrom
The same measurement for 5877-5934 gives 5878.0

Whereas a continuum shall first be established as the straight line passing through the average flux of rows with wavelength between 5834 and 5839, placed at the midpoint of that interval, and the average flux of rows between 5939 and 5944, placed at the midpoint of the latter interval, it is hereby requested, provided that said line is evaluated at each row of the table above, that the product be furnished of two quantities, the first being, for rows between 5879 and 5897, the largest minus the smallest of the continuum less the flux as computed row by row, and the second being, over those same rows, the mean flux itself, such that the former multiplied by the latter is 7.9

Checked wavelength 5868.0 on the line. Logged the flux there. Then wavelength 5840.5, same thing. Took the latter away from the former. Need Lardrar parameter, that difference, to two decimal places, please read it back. -0.15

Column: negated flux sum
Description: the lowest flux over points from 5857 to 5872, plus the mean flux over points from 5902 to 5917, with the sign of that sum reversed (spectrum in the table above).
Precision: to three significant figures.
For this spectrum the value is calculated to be -9.40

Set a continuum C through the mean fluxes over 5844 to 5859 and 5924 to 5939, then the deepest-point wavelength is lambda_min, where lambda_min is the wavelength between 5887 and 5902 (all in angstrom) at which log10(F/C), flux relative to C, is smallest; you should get 5890.5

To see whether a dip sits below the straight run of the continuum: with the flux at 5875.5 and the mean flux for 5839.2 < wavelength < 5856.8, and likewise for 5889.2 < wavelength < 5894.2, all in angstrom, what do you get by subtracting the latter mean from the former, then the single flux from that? -3.77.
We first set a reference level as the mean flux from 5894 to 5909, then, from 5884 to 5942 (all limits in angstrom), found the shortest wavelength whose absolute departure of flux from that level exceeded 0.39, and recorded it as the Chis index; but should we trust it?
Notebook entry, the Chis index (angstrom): 5890.5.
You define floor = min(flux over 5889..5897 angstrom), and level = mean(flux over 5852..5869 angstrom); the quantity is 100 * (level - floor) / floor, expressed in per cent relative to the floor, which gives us 60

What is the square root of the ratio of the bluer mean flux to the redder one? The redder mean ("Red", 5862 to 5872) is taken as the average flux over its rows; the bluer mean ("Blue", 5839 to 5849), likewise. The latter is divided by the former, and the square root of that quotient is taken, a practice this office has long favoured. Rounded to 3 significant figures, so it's 1.01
